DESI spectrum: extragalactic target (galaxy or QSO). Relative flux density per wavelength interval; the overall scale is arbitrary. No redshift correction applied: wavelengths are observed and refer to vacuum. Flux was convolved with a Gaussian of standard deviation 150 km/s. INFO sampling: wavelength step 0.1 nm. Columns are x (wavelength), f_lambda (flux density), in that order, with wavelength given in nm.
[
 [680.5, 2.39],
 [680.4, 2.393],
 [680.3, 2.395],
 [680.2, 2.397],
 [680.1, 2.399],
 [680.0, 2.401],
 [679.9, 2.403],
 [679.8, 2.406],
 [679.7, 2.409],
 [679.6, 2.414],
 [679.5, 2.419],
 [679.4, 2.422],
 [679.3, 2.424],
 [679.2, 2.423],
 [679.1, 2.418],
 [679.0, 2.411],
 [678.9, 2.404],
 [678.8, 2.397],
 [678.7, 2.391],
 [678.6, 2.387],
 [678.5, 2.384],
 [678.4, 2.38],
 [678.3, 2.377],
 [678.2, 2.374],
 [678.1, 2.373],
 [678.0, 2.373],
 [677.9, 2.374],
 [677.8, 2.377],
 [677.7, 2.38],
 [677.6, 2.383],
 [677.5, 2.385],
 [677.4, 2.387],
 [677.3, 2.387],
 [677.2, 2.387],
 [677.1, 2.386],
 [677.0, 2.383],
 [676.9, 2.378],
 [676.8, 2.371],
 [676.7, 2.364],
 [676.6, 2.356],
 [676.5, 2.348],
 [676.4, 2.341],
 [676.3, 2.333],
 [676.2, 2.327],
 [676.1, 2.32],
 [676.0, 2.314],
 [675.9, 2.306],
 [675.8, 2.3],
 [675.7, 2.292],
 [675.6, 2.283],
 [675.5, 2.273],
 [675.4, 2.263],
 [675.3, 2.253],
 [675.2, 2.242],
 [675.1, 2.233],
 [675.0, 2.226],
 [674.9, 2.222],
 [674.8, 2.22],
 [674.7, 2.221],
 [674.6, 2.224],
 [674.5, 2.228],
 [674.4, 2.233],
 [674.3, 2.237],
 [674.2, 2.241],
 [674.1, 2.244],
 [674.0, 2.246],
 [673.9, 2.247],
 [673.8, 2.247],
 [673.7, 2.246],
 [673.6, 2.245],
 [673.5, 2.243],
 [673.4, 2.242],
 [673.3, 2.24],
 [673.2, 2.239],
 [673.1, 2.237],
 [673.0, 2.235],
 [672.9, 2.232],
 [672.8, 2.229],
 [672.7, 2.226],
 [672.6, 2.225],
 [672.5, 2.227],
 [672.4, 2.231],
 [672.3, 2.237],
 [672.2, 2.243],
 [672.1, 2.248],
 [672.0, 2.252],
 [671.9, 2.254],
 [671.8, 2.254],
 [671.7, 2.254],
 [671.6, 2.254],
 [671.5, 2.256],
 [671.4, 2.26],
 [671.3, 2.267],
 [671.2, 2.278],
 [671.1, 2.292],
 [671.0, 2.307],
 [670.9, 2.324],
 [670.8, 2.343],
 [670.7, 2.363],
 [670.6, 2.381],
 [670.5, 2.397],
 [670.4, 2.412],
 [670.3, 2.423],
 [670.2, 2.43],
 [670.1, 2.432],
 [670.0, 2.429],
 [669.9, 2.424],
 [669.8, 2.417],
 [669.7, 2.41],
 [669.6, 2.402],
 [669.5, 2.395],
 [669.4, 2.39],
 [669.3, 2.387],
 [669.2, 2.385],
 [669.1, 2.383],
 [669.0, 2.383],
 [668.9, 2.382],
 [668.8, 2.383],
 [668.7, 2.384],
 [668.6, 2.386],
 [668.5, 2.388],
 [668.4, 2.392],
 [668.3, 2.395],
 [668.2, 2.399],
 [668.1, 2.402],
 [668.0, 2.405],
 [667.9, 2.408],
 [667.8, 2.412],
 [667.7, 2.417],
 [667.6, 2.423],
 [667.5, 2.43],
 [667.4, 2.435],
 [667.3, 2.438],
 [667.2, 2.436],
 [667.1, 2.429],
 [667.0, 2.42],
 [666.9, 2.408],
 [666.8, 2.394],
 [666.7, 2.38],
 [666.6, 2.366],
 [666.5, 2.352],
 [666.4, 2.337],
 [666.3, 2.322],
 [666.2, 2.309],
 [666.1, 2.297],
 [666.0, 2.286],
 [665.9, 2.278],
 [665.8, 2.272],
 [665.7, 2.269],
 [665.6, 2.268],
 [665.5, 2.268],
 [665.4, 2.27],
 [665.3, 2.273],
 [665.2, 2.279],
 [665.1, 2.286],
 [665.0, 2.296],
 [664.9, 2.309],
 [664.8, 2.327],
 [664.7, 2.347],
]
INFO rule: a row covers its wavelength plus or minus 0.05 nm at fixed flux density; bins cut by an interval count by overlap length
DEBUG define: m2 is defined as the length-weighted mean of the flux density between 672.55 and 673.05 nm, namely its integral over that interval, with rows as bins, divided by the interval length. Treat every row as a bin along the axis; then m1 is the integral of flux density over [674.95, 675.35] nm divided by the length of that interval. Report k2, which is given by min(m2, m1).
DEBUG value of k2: 2.23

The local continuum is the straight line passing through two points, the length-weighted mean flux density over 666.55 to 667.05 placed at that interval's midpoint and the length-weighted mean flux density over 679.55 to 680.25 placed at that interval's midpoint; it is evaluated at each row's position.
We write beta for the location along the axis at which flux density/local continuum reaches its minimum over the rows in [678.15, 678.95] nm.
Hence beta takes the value 678.2 nm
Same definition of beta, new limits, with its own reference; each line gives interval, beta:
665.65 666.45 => 665.7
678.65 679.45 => 678.7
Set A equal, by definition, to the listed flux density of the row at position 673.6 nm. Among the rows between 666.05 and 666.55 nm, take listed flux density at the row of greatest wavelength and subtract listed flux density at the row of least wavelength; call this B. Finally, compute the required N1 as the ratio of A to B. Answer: 41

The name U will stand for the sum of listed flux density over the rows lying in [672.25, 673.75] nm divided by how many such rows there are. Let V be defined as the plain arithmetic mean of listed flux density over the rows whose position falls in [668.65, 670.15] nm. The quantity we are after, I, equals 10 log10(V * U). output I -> 7.29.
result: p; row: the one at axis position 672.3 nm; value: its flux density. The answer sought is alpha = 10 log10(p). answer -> 3.50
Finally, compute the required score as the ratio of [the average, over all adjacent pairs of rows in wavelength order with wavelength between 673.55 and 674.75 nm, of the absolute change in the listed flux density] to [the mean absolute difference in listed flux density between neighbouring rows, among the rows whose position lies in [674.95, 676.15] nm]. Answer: 0.3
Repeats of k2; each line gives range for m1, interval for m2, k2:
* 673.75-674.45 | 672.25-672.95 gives 2.23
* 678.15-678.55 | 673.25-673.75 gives 2.24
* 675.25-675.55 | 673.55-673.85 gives 2.25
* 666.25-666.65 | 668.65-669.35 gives 2.34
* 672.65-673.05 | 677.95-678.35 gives 2.23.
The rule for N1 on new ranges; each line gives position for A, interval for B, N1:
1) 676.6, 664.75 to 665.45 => -41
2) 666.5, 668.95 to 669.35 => 588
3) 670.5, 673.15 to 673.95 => 300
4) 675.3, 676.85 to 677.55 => 322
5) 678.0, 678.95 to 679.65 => 791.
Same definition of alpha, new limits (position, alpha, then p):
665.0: 3.61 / 2.296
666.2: 3.63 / 2.309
